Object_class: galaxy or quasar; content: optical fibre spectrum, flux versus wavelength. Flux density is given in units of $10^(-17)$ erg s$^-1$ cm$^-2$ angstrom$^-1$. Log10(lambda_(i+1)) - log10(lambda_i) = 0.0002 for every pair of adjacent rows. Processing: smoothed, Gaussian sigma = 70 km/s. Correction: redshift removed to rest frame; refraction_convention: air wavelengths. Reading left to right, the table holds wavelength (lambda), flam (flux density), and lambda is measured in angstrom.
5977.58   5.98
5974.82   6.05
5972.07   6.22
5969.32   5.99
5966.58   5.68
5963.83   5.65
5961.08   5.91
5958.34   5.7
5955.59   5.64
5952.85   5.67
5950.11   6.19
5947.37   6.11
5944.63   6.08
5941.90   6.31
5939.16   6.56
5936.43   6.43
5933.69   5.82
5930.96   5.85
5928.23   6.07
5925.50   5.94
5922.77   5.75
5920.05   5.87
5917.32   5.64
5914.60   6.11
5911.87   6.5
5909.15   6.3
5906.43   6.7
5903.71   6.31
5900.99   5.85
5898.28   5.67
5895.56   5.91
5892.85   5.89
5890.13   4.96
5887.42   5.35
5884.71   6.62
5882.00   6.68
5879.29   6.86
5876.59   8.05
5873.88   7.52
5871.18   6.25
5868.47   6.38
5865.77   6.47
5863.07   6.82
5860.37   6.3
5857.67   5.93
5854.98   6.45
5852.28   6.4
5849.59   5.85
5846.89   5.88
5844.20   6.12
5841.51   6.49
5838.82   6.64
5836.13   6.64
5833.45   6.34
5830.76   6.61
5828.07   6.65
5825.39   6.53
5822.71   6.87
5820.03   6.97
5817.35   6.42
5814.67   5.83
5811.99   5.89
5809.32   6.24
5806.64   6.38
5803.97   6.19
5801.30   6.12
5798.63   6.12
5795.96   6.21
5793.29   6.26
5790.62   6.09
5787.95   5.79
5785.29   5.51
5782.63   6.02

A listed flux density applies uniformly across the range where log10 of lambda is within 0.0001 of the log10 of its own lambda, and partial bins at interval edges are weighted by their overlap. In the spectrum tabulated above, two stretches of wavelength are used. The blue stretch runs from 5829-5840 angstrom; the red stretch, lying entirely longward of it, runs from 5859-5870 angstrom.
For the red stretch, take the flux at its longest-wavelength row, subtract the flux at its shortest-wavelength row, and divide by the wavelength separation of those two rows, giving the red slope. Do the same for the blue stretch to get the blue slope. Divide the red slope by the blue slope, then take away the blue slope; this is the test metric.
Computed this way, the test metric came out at 3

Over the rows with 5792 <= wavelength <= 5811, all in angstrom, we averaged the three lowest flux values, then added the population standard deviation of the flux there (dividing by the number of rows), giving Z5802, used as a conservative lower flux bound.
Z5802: 6.23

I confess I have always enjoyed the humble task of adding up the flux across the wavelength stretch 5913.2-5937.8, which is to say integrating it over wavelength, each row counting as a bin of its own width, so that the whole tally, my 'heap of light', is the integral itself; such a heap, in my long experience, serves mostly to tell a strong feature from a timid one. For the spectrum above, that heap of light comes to 146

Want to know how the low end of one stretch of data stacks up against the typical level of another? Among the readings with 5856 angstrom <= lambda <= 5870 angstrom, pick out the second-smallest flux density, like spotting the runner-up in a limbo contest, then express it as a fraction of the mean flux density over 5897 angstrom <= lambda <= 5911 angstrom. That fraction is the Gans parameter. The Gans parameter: 1.02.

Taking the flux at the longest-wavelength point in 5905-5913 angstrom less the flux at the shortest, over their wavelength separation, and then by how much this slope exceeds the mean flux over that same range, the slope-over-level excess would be -6.5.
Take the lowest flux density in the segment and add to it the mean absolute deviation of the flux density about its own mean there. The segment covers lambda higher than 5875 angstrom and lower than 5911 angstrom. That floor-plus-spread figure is 5.55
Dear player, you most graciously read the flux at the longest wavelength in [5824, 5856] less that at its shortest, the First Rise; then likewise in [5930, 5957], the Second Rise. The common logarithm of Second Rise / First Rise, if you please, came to 0.42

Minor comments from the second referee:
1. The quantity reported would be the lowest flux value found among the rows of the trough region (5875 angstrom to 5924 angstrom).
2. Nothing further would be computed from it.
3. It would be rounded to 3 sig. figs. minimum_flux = 4.96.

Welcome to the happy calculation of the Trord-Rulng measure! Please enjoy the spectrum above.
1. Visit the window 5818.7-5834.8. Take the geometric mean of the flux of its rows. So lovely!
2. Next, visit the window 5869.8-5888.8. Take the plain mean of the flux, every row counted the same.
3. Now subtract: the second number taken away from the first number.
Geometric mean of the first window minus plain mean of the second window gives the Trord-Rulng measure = -0.10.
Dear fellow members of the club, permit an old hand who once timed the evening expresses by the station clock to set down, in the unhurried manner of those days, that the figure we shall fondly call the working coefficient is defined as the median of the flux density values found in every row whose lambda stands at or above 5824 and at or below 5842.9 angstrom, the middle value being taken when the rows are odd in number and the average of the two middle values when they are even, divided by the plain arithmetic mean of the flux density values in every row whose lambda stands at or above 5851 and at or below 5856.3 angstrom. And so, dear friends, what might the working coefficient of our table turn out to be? 1.03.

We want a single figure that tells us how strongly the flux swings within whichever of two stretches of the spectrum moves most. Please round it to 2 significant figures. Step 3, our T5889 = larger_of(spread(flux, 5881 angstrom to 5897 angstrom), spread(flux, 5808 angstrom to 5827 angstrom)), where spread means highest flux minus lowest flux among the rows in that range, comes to 1.7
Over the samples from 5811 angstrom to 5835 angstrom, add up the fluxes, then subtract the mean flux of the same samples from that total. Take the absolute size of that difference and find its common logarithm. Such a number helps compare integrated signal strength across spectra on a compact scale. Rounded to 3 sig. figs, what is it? 1.71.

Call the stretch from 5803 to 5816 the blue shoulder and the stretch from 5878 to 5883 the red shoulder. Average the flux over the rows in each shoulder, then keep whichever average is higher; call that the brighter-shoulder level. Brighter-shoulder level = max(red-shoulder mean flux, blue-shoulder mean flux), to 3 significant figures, 6.77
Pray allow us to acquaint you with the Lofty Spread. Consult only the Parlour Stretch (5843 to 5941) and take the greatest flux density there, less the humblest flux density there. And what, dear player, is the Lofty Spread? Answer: 3.1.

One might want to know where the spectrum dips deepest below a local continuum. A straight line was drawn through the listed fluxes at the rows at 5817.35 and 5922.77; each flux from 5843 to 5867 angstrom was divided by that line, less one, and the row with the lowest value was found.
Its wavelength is 5849.59 angstrom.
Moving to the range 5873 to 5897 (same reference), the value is 5890.13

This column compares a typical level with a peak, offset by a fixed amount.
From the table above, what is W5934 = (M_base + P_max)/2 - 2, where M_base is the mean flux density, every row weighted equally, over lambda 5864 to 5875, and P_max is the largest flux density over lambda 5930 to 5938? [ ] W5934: 4.54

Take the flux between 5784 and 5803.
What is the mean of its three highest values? 6.2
